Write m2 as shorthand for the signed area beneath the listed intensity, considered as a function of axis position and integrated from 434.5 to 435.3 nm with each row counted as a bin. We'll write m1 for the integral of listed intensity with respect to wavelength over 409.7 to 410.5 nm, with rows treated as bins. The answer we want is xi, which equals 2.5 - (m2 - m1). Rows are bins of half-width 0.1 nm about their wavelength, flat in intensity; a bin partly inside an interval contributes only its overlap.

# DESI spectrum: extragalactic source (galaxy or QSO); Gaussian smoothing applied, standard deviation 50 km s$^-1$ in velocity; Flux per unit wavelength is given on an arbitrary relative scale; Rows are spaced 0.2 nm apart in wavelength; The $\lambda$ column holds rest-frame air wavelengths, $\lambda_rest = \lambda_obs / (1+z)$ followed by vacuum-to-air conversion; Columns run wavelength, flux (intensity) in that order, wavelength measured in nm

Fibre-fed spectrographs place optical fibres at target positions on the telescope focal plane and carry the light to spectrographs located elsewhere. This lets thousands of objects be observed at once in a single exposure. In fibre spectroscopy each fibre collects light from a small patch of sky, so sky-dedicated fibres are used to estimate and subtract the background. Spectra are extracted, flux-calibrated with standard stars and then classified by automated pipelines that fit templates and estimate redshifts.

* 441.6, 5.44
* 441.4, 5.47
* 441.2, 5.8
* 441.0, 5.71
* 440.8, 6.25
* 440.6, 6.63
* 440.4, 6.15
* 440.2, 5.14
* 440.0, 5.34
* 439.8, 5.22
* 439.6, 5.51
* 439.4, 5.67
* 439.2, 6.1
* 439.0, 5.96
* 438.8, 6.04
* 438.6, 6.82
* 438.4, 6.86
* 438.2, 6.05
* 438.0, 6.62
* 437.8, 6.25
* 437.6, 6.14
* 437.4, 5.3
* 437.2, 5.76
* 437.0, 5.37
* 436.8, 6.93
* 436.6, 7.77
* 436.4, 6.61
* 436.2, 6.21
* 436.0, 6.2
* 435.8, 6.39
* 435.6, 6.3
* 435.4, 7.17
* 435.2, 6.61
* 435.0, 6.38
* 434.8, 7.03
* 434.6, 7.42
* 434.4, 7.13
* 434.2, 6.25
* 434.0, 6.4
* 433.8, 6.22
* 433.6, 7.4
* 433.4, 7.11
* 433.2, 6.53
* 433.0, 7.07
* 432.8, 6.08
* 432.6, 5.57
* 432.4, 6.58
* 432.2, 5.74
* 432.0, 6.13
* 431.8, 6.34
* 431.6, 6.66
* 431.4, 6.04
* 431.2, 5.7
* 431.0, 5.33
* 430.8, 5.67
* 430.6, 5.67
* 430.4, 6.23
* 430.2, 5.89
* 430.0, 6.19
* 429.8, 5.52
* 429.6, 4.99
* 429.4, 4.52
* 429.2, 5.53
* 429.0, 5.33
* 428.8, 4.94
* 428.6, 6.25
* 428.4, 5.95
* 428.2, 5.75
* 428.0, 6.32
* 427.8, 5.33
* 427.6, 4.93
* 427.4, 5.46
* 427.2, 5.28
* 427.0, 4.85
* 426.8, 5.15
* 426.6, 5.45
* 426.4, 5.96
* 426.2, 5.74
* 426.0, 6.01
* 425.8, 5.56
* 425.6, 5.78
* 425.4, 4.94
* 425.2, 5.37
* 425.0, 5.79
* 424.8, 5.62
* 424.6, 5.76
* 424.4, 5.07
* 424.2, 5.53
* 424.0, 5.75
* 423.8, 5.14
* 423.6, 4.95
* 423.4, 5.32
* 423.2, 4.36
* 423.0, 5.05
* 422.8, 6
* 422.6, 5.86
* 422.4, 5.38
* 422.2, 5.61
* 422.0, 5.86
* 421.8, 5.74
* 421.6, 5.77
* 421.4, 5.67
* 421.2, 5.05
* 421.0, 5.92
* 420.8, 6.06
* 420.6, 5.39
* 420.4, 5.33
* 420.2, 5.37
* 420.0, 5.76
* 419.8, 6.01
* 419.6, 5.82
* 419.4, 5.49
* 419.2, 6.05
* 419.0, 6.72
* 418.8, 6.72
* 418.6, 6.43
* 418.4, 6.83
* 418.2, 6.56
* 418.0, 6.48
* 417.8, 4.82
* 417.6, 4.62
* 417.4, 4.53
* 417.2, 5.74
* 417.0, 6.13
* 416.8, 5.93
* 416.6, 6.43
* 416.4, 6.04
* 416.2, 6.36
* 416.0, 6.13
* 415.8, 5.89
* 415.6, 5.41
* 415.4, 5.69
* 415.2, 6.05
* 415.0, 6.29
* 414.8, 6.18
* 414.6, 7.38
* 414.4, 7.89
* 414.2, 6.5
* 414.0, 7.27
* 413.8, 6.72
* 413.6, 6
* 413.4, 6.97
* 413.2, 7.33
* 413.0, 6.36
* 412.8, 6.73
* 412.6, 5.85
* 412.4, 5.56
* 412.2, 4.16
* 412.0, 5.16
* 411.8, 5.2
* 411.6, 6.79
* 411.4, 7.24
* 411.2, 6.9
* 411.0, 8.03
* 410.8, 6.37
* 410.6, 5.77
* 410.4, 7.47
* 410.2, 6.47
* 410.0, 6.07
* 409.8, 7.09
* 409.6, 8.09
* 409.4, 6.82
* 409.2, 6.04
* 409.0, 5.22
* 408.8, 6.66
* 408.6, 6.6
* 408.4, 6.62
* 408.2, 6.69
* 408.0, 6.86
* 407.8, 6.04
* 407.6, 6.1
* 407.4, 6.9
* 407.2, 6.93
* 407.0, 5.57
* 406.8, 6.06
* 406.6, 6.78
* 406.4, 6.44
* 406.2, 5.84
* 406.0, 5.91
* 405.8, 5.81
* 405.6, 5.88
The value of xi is 2.43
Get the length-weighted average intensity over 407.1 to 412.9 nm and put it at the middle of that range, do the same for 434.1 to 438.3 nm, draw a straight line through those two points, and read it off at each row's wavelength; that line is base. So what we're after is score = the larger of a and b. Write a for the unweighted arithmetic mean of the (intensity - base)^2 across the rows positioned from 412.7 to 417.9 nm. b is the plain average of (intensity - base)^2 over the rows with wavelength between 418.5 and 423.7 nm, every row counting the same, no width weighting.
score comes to 0.86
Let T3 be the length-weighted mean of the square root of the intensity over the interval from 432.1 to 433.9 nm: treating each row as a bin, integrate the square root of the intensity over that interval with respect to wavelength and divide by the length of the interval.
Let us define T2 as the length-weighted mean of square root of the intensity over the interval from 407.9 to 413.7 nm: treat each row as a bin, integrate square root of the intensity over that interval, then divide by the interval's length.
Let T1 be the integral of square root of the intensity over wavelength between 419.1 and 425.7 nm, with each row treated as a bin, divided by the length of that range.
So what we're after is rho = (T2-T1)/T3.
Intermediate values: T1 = 2.35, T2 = 2.53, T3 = 2.54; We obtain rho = 0.072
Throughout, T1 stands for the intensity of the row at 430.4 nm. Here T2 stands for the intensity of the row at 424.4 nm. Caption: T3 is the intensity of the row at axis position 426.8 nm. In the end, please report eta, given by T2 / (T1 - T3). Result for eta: 4.7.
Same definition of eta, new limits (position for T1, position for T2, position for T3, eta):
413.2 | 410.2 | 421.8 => 4.1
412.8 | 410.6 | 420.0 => 5.9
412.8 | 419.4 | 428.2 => 5.6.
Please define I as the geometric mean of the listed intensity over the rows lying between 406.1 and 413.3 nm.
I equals 6.36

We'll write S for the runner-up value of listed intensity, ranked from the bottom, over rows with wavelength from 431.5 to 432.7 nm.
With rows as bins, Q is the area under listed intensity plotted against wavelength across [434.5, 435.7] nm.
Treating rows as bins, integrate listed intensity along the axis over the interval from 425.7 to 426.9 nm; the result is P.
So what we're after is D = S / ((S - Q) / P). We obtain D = -16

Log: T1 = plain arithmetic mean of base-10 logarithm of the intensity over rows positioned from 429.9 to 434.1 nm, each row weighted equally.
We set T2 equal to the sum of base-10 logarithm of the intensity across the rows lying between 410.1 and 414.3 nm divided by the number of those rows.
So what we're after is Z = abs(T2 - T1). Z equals 0.011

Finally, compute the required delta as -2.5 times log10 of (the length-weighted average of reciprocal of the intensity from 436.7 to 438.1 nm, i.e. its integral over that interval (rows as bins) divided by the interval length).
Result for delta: 1.95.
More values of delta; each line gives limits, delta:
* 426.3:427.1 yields 1.82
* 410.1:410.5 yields 2.10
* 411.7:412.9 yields 1.82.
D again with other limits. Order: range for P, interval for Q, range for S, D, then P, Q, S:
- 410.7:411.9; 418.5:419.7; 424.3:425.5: -17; 8.1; 7.45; 5.07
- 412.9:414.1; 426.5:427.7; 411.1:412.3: -39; 8.1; 6.22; 5.16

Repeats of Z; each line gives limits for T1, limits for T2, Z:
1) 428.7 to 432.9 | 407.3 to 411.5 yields 0.064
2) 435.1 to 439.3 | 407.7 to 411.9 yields 0.017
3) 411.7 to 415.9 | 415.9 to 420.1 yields 0.015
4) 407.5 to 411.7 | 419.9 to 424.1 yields 0.083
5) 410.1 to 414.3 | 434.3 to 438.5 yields 0.008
